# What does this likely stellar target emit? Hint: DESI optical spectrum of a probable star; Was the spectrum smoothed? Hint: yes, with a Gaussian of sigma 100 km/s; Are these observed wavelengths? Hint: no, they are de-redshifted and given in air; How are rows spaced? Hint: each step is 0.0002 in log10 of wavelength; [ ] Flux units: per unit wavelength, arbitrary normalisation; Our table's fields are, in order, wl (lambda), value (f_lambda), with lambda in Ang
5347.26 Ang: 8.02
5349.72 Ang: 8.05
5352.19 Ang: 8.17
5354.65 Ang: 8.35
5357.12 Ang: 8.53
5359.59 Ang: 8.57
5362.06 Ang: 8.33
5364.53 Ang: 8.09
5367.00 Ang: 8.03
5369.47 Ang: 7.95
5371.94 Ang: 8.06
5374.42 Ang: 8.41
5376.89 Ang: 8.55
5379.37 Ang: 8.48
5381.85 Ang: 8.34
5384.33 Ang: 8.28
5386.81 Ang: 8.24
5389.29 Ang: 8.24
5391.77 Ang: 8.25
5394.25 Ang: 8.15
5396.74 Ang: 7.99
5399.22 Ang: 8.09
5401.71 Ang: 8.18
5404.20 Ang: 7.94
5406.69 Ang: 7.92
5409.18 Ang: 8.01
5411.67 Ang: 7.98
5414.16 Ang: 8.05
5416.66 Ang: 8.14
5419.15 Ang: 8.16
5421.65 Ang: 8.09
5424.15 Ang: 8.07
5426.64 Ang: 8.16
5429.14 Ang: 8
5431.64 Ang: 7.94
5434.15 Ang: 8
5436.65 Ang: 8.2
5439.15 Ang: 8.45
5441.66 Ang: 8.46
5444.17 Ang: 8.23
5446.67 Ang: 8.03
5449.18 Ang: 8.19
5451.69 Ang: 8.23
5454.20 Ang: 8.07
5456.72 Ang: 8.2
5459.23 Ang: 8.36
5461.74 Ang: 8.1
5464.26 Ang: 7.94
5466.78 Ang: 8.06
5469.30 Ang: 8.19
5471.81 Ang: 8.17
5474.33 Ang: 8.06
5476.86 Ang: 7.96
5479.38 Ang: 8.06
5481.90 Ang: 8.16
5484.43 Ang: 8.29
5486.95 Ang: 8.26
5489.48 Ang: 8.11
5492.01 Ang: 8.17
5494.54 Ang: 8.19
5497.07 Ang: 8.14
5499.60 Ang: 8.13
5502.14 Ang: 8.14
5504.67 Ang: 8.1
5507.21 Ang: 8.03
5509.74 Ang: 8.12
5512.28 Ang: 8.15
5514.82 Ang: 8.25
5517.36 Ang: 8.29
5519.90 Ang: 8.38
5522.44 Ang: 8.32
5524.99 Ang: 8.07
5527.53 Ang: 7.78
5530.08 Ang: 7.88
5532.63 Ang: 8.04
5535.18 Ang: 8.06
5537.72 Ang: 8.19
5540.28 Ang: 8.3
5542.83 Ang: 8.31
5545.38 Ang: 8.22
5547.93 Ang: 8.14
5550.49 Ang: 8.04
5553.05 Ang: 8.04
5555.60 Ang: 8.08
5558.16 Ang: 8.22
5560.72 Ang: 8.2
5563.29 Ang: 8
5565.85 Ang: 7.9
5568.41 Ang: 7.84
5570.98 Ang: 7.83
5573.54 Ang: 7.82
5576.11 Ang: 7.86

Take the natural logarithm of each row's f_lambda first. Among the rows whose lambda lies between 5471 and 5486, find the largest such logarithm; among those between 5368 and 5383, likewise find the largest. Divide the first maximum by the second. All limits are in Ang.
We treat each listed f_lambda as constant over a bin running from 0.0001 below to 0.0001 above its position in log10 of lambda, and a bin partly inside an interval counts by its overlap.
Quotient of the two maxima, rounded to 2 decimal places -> 0.99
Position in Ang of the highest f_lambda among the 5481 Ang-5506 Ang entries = 5484.43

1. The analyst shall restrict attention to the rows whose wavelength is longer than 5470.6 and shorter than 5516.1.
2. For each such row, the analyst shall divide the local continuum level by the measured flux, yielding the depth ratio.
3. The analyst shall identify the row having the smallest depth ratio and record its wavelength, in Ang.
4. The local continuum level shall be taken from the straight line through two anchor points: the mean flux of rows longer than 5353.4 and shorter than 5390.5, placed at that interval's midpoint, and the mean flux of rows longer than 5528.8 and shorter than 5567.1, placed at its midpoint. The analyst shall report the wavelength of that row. 5484.43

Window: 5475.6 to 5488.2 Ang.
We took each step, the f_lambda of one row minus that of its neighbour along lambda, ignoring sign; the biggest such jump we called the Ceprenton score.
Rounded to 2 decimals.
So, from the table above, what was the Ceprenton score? 0.13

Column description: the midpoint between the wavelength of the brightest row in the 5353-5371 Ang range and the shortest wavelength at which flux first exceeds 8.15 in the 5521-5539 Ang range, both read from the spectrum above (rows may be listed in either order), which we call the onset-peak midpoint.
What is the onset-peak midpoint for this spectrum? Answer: 5441.0 Ang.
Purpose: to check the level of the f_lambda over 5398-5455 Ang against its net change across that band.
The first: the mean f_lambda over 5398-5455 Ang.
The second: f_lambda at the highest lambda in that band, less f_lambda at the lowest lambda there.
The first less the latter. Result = 8.13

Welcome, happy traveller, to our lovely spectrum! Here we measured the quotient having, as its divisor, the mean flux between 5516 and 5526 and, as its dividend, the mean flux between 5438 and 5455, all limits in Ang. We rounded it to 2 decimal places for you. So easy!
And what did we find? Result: 1.00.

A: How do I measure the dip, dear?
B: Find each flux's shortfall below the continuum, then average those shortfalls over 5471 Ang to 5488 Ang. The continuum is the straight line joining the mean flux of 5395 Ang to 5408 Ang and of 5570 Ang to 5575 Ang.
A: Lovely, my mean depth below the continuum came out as -0.20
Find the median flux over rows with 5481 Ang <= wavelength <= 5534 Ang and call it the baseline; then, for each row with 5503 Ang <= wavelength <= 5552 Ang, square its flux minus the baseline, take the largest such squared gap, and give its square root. 0.360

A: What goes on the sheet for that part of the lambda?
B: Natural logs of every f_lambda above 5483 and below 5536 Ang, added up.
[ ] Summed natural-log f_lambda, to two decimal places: 44.02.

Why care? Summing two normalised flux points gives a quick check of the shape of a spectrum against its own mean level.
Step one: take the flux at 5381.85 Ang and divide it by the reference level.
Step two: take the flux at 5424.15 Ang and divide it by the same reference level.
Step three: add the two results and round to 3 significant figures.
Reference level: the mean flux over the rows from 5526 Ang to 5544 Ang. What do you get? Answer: 2.03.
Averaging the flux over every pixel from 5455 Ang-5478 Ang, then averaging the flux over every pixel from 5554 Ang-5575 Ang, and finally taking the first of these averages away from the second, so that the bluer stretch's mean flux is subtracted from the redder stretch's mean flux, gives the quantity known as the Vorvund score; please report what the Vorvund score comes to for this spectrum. -0.13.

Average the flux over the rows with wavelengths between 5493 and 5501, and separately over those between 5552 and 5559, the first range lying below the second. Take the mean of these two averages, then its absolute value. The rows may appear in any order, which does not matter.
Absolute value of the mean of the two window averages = 8.13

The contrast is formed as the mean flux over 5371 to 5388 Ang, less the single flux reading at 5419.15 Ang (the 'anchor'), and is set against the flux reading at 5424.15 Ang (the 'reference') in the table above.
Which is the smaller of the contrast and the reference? 0.18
